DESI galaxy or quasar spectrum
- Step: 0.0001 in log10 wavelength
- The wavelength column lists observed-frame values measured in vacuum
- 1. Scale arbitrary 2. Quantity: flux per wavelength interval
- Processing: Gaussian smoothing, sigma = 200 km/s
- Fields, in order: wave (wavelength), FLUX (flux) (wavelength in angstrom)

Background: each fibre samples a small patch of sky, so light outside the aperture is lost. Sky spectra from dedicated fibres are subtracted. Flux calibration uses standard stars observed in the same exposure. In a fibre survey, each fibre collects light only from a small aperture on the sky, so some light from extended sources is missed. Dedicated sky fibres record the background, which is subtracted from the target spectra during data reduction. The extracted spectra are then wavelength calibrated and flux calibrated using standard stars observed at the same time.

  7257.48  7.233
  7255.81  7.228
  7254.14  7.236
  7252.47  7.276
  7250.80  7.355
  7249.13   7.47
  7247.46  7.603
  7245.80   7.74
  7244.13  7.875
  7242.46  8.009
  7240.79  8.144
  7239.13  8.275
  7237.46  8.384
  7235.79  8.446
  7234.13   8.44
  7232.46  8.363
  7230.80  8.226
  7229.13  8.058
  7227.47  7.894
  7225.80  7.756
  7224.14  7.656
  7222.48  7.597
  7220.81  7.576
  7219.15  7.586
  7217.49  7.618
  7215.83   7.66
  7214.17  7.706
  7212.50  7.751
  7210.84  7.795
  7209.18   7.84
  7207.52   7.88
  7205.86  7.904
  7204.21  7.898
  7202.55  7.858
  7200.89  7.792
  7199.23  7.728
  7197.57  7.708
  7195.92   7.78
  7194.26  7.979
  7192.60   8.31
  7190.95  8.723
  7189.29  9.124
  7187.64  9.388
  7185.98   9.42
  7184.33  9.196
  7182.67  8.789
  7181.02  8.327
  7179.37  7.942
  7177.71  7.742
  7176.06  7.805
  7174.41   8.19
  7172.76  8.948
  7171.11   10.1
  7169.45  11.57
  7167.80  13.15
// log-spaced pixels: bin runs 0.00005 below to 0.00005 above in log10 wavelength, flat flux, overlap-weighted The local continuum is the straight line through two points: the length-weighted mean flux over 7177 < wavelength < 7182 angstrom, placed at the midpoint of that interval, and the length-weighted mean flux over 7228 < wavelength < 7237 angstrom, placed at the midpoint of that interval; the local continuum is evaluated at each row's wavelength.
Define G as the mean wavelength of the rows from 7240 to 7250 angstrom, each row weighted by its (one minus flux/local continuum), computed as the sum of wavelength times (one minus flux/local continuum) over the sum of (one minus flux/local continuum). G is 7246.2 angstrom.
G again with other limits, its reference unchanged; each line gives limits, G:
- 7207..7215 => 7211.3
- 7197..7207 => 7201.2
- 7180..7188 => 7185.2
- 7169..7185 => 7173.3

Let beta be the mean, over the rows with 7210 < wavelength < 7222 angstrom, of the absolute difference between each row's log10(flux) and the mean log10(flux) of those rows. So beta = 0.004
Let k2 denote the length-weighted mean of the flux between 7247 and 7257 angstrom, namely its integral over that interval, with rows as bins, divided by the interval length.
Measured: 7.35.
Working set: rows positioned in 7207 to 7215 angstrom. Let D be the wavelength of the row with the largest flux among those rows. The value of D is 7207.52 angstrom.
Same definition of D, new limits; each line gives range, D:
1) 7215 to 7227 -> 7225.80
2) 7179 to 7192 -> 7185.98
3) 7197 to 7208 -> 7205.86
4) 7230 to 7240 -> 7235.79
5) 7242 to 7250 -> 7242.46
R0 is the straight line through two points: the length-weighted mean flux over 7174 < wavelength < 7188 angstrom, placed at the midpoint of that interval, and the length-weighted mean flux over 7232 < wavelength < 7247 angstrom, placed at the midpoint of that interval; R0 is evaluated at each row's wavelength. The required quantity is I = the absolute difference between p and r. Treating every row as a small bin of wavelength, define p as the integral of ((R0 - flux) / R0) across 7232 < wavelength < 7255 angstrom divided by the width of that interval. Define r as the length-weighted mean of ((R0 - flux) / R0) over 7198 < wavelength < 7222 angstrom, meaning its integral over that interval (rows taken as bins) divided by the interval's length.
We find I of 0.04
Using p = 0.03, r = 0.071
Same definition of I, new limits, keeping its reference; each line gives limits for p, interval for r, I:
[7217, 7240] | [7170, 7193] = 0.06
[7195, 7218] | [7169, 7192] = 0.11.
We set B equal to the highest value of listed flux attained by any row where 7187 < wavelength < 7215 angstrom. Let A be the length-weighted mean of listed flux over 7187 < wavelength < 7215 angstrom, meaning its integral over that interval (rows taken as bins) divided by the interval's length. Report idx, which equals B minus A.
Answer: 1.3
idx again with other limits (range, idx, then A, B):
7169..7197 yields 2.8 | 8.74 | 11.57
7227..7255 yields 0.5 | 7.93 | 8.446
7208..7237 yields 0.6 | 7.89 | 8.446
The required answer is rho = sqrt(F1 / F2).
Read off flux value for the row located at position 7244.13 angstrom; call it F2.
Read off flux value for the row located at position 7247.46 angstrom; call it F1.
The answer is 0.98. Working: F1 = 7.603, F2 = 7.875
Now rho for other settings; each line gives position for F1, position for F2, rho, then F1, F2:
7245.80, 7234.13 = 0.96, 7.74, 8.44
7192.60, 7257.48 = 1.07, 8.31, 7.233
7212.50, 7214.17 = 1.00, 7.751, 7.706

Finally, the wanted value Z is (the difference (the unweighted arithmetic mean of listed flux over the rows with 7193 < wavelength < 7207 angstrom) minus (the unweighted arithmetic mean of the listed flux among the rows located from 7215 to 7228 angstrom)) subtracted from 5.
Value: 4.84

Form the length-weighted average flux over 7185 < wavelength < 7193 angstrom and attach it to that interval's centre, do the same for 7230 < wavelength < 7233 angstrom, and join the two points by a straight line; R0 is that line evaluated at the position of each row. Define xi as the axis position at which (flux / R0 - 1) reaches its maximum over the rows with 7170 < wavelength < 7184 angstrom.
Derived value 7171.11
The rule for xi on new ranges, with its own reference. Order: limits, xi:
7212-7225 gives 7224.14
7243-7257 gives 7244.13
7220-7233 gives 7232.46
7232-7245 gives 7235.79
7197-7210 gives 7207.52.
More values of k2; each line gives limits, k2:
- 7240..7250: 7.80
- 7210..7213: 7.78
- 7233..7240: 8.39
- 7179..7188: 8.86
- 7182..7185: 8.97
